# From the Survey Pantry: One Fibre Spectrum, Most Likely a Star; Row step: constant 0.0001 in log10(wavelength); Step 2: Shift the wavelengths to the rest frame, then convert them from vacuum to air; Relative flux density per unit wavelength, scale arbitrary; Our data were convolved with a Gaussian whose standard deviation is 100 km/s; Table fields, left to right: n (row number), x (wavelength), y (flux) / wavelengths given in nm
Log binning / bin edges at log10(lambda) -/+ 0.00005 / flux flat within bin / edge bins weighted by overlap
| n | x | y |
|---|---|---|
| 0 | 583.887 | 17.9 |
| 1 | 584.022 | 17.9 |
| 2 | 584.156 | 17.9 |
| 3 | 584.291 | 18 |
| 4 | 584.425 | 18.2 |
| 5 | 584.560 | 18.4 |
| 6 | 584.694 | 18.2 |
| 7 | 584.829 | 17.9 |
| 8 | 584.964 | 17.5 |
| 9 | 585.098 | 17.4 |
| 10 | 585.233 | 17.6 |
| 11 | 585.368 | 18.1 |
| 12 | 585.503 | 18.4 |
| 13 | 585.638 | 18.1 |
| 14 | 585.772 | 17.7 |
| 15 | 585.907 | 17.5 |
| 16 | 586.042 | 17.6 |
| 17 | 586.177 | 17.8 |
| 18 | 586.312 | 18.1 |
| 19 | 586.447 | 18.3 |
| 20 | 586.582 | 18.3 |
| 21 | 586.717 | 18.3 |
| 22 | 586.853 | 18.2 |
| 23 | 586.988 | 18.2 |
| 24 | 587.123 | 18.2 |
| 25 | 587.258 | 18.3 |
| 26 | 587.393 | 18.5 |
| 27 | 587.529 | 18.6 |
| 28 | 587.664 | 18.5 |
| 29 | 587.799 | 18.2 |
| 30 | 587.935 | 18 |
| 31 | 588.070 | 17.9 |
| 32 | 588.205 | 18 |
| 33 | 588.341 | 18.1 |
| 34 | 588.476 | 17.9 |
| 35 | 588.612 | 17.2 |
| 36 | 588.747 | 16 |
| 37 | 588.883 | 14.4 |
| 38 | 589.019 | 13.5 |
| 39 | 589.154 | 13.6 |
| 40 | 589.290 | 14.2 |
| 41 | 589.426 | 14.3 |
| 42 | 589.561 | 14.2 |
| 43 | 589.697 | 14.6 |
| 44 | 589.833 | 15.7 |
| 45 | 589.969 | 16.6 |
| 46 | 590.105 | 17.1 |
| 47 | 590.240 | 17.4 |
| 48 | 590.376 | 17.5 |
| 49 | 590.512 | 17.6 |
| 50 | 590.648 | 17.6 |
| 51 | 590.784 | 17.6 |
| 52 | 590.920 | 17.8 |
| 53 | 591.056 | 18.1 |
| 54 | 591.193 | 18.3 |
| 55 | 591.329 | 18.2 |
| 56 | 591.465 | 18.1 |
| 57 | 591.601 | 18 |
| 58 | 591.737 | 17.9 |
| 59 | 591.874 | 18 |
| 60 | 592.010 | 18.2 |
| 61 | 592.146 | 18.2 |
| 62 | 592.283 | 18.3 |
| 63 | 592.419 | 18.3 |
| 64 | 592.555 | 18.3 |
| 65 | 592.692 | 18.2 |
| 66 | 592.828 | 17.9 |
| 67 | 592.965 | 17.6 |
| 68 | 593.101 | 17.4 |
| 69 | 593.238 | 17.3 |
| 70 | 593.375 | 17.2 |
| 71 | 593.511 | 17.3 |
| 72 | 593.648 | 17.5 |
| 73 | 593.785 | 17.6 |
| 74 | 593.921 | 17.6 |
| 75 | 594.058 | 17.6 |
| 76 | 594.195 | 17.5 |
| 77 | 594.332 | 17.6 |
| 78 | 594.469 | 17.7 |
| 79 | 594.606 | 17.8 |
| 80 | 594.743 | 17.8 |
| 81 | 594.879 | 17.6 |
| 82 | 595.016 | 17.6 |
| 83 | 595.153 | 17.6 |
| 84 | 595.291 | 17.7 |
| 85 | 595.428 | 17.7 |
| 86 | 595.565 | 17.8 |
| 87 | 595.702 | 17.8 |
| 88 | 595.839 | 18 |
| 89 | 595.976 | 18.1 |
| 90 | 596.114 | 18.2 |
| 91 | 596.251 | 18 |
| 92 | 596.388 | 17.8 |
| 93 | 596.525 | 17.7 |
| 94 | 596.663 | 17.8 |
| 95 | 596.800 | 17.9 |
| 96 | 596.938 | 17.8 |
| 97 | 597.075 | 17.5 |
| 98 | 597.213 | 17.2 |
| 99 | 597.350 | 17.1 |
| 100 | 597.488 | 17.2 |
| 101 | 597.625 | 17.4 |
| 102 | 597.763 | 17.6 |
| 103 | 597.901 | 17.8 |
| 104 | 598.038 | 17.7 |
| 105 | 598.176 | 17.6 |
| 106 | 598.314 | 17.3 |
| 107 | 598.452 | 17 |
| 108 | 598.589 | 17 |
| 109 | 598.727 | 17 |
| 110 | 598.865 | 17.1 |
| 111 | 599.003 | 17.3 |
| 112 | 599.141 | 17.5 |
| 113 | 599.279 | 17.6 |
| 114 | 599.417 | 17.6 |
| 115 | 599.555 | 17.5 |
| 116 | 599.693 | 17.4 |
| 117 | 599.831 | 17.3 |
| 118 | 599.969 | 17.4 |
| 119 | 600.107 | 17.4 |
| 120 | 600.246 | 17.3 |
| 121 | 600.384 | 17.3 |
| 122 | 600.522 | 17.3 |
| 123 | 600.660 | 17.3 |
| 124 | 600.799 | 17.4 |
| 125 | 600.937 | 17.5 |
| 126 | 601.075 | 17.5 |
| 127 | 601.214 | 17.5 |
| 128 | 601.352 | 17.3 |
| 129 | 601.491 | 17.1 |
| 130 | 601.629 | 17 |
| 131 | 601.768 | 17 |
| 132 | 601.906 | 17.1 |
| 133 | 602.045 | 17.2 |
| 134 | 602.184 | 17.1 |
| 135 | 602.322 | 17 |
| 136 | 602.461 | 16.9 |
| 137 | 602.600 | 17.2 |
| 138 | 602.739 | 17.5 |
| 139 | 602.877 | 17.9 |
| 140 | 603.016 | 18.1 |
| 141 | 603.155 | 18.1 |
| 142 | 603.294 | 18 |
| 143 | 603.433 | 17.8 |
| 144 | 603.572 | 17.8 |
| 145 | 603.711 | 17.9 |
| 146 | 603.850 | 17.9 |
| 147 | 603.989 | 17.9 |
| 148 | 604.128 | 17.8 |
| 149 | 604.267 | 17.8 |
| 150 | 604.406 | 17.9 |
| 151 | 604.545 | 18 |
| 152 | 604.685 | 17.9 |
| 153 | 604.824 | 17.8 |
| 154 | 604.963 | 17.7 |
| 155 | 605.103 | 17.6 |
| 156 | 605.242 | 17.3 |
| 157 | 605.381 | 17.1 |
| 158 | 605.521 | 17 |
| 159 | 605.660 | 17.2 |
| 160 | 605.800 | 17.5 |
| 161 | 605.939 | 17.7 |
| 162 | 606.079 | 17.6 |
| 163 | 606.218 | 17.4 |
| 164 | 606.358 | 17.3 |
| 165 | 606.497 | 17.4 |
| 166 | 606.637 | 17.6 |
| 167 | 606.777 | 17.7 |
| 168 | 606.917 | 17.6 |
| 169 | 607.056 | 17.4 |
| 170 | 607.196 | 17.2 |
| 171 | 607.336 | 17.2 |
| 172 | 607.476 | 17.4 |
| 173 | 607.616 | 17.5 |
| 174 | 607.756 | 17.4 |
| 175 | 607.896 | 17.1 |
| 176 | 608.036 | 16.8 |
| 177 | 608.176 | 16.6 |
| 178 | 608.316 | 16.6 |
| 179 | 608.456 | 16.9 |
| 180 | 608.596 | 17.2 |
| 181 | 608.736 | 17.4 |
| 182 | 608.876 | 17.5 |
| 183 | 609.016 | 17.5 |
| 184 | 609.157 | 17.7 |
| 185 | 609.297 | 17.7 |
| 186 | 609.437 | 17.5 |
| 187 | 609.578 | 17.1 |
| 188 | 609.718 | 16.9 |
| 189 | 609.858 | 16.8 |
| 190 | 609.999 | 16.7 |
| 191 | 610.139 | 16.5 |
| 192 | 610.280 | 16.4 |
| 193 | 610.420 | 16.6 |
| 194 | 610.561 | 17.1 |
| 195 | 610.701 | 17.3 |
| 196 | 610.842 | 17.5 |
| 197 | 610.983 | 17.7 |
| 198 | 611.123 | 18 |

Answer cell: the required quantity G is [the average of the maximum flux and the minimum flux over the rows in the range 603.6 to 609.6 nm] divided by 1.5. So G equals 11.5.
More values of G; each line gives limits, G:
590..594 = 11.8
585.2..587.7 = 12.0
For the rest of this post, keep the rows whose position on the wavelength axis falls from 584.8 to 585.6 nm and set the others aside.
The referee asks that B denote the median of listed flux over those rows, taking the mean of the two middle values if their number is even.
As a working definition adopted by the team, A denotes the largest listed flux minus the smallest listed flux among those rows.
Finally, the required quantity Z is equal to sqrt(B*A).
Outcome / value 4.2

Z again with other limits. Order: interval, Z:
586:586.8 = 3.6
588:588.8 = 6.1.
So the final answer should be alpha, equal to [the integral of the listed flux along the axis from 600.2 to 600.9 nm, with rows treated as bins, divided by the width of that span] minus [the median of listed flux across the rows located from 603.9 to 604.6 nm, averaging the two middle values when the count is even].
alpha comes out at -0.56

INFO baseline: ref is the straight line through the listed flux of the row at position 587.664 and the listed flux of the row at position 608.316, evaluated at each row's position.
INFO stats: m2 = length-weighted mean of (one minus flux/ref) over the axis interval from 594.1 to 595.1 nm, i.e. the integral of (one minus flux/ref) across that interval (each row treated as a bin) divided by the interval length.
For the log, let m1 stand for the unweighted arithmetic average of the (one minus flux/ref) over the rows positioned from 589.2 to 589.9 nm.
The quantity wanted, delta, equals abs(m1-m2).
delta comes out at 0.19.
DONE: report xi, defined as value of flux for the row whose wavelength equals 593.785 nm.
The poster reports 17.6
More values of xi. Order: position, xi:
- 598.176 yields 17.6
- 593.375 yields 17.2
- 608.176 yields 16.6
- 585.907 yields 17.5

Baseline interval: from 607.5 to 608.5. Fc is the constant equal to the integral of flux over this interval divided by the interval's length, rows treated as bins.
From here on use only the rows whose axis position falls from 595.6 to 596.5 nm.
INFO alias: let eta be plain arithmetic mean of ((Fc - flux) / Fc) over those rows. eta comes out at -0.057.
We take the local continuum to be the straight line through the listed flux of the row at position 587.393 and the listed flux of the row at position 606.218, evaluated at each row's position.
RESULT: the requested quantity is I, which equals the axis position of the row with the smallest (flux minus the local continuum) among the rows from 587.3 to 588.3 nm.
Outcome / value 588.070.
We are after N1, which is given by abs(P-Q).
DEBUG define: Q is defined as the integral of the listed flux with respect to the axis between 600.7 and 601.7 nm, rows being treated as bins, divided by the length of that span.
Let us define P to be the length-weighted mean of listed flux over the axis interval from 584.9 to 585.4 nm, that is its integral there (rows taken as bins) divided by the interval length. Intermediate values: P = 17.6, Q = 17.3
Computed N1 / 0.31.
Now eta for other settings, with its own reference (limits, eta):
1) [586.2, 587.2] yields -0.072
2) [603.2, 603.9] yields -0.051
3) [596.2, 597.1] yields -0.046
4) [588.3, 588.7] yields -0.043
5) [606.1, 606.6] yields -0.021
